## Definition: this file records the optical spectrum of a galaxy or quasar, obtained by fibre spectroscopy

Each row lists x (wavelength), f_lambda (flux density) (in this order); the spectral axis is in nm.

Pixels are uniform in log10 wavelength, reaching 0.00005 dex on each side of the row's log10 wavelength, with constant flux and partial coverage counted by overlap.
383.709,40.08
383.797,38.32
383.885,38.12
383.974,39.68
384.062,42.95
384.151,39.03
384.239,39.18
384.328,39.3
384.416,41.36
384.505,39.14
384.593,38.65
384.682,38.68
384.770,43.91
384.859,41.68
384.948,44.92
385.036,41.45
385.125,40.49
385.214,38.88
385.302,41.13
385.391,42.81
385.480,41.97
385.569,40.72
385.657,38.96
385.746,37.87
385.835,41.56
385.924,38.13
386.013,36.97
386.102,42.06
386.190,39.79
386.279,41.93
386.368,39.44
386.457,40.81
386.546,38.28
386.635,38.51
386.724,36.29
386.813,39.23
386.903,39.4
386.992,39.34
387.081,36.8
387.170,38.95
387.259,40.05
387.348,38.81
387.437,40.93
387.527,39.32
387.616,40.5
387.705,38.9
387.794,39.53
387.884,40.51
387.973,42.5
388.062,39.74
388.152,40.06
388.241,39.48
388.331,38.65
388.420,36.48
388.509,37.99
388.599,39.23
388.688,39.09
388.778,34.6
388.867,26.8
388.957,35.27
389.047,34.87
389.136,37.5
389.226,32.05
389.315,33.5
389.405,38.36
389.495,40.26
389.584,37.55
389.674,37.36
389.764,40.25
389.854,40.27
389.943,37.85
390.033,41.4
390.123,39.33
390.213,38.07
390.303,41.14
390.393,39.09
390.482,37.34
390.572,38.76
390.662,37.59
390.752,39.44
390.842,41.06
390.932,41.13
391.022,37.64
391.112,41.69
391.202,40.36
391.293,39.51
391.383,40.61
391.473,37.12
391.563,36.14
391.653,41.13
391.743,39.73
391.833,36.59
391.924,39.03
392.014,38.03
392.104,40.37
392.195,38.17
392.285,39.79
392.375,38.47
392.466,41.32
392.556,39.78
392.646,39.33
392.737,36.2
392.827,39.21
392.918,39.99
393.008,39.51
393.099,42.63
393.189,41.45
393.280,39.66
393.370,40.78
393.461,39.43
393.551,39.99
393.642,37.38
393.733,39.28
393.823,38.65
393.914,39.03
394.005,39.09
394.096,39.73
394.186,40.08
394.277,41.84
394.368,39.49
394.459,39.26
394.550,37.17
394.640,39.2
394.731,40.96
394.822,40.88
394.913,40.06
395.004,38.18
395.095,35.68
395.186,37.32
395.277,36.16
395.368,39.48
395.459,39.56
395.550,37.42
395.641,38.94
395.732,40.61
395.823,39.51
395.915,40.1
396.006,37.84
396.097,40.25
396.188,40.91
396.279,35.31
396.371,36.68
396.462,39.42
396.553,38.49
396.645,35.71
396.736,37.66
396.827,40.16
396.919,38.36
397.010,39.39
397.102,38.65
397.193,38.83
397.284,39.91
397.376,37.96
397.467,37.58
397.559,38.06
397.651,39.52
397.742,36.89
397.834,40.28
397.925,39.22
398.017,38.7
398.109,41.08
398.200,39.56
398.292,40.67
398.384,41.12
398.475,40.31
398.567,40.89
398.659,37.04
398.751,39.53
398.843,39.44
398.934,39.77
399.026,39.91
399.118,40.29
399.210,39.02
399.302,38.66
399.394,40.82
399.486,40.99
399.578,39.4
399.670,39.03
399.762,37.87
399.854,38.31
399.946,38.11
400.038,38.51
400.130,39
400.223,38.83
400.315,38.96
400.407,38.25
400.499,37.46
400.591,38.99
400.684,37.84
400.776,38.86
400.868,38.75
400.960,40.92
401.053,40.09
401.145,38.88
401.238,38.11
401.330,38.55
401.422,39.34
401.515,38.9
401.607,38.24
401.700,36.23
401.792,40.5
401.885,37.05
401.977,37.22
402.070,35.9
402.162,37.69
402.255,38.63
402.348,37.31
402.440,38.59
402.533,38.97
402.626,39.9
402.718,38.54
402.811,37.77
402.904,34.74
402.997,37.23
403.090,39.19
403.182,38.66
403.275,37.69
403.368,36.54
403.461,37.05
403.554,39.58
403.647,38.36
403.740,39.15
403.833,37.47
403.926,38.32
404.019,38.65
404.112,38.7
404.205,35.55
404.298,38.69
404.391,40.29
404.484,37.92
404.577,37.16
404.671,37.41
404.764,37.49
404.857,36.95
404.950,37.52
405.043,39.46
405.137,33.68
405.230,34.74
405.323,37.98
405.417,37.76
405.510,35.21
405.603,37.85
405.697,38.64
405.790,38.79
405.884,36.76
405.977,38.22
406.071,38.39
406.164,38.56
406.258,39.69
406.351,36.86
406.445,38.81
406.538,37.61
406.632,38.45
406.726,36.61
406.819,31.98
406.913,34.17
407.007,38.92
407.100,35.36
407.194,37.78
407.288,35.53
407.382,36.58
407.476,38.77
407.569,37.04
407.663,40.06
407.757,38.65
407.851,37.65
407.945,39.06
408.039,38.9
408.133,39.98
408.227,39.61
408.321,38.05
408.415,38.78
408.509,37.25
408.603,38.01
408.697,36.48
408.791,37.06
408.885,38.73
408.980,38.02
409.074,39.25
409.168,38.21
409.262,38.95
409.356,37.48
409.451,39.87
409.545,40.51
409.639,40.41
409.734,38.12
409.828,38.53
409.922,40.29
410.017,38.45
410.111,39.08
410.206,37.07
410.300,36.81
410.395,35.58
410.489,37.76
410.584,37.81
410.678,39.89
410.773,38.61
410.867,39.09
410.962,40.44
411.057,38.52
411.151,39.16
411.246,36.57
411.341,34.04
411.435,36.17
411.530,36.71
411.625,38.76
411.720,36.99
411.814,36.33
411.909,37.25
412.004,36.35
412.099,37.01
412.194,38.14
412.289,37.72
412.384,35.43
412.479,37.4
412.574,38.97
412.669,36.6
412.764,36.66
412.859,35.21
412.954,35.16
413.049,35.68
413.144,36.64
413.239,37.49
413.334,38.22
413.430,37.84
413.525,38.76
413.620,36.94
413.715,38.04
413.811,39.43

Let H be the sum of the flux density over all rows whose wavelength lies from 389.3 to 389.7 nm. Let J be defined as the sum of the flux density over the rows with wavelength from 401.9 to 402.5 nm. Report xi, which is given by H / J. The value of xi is 0.83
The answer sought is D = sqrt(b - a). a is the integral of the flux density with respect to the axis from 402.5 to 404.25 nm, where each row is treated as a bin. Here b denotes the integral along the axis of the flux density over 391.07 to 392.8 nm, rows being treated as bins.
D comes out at 1.1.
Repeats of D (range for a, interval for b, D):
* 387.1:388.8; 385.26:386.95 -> 0.7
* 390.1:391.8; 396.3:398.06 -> 0.9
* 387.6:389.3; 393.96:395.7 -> 2.0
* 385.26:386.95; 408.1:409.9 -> 1.5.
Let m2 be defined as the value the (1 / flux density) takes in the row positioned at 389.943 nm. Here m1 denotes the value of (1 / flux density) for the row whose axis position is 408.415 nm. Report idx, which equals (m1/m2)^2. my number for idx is 0.95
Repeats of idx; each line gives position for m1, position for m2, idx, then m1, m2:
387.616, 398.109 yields 1.03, 0.0247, 0.0243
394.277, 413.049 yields 0.73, 0.0239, 0.0280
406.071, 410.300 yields 0.92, 0.0260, 0.0272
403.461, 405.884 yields 0.98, 0.0270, 0.0272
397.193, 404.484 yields 0.95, 0.0258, 0.0264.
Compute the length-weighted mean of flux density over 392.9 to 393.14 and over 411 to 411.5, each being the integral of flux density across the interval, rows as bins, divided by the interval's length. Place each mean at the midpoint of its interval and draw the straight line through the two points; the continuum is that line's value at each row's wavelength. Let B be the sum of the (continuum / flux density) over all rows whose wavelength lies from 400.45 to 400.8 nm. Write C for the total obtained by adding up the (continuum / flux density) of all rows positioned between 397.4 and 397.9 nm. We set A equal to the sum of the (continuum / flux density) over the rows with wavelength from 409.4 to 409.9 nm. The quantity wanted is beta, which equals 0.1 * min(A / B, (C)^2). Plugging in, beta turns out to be 0.115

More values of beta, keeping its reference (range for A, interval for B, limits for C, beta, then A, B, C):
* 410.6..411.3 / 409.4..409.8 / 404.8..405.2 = 0.177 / 6.7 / 3.76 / 4.2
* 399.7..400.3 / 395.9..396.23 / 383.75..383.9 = 0.152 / 6.1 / 4.04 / 2.2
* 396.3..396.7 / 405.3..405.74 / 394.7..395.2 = 0.084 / 4.3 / 5.09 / 6.2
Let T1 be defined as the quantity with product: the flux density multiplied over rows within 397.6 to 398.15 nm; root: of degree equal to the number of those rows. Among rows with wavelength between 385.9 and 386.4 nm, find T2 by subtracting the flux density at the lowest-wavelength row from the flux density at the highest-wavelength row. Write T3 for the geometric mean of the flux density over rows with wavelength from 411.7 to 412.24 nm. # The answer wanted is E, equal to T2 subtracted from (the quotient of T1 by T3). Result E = -0.2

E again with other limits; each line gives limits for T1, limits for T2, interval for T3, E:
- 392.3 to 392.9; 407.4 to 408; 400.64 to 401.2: 0.7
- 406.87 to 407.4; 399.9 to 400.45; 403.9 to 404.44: 0.8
